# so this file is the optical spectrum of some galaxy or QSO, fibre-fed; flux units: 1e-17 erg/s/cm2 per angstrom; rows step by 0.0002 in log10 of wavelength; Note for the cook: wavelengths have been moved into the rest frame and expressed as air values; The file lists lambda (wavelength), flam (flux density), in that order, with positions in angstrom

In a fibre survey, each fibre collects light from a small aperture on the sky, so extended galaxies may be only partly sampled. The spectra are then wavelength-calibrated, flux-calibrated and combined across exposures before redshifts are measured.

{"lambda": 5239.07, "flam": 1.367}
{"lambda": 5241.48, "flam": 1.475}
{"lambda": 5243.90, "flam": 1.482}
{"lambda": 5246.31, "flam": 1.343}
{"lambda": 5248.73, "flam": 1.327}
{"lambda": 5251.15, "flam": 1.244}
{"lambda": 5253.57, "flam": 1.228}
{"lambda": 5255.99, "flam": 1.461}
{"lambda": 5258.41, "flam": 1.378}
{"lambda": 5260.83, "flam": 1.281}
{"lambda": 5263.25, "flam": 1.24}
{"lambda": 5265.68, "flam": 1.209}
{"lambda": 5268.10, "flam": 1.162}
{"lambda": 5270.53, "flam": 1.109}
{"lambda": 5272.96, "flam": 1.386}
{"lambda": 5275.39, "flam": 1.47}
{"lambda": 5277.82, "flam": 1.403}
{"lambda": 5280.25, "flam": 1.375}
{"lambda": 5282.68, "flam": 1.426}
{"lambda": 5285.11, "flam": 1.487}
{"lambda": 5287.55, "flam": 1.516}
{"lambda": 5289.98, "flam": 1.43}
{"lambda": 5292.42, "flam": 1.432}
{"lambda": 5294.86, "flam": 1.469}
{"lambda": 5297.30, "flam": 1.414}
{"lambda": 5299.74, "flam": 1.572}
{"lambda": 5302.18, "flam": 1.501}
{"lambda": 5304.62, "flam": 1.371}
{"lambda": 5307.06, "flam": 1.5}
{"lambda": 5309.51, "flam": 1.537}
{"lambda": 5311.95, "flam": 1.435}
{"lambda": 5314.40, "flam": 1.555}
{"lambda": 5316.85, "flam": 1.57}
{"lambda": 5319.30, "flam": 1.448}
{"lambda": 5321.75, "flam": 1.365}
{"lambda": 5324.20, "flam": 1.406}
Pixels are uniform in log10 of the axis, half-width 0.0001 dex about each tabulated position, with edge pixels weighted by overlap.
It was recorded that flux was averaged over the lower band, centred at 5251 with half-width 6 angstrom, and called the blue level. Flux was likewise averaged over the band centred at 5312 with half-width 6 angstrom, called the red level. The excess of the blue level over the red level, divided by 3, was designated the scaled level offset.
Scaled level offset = -0.07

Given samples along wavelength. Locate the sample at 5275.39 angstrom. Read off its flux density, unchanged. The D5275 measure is 1.47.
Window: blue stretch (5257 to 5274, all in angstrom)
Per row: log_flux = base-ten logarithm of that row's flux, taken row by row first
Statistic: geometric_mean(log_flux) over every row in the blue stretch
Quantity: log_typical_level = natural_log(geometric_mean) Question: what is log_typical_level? -2.41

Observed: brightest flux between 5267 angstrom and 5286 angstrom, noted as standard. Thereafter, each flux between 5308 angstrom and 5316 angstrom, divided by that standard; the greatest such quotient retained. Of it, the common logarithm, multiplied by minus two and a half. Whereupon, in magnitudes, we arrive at -0.049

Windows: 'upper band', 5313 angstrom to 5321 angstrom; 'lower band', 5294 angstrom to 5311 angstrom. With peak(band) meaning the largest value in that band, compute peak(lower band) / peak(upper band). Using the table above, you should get 1.00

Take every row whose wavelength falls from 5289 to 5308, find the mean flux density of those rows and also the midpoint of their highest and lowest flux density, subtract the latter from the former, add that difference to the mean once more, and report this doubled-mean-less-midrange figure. 1.45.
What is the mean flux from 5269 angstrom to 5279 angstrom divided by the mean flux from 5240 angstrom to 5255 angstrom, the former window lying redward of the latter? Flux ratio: 0.99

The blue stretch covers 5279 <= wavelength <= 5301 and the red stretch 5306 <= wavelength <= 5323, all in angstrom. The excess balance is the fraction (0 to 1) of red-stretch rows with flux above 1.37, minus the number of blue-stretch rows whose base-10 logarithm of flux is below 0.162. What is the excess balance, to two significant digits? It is -4.1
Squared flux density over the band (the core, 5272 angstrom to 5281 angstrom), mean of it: 1.99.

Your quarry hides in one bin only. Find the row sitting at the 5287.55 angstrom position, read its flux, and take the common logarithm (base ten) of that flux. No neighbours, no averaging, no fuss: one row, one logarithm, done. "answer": 0.181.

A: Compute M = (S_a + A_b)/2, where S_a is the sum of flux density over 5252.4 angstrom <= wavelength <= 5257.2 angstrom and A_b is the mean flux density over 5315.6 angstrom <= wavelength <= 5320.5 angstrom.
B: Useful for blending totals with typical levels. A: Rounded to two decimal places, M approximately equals 2.10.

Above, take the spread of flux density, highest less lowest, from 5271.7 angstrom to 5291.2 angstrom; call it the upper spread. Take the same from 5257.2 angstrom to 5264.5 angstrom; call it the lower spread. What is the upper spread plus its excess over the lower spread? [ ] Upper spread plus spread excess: 0.14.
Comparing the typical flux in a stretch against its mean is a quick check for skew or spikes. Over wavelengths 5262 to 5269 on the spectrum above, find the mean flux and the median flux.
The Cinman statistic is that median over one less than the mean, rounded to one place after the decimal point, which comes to 5.9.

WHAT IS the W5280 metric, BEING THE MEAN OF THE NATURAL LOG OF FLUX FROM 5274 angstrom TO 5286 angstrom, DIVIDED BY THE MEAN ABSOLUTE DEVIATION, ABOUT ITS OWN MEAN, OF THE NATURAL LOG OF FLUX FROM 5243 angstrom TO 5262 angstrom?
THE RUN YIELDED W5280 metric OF 6.6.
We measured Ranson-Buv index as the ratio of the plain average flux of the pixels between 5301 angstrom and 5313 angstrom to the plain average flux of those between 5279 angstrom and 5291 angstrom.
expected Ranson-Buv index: 1.02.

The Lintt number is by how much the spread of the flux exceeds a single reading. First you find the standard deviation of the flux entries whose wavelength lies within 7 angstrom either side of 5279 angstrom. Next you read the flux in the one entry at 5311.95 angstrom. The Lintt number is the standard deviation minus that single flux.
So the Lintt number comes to -1.39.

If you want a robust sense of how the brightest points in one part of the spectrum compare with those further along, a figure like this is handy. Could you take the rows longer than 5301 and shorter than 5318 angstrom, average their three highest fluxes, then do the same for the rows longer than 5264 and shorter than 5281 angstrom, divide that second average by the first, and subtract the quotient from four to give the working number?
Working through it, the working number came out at 3.09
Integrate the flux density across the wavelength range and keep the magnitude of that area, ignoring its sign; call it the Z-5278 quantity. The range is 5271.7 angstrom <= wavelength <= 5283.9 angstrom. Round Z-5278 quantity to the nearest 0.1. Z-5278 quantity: 17.2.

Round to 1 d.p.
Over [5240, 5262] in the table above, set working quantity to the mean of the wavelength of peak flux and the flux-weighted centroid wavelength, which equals 5247.4 angstrom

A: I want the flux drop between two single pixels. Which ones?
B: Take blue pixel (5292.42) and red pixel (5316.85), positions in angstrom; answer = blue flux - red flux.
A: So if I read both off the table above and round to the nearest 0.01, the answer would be -0.14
